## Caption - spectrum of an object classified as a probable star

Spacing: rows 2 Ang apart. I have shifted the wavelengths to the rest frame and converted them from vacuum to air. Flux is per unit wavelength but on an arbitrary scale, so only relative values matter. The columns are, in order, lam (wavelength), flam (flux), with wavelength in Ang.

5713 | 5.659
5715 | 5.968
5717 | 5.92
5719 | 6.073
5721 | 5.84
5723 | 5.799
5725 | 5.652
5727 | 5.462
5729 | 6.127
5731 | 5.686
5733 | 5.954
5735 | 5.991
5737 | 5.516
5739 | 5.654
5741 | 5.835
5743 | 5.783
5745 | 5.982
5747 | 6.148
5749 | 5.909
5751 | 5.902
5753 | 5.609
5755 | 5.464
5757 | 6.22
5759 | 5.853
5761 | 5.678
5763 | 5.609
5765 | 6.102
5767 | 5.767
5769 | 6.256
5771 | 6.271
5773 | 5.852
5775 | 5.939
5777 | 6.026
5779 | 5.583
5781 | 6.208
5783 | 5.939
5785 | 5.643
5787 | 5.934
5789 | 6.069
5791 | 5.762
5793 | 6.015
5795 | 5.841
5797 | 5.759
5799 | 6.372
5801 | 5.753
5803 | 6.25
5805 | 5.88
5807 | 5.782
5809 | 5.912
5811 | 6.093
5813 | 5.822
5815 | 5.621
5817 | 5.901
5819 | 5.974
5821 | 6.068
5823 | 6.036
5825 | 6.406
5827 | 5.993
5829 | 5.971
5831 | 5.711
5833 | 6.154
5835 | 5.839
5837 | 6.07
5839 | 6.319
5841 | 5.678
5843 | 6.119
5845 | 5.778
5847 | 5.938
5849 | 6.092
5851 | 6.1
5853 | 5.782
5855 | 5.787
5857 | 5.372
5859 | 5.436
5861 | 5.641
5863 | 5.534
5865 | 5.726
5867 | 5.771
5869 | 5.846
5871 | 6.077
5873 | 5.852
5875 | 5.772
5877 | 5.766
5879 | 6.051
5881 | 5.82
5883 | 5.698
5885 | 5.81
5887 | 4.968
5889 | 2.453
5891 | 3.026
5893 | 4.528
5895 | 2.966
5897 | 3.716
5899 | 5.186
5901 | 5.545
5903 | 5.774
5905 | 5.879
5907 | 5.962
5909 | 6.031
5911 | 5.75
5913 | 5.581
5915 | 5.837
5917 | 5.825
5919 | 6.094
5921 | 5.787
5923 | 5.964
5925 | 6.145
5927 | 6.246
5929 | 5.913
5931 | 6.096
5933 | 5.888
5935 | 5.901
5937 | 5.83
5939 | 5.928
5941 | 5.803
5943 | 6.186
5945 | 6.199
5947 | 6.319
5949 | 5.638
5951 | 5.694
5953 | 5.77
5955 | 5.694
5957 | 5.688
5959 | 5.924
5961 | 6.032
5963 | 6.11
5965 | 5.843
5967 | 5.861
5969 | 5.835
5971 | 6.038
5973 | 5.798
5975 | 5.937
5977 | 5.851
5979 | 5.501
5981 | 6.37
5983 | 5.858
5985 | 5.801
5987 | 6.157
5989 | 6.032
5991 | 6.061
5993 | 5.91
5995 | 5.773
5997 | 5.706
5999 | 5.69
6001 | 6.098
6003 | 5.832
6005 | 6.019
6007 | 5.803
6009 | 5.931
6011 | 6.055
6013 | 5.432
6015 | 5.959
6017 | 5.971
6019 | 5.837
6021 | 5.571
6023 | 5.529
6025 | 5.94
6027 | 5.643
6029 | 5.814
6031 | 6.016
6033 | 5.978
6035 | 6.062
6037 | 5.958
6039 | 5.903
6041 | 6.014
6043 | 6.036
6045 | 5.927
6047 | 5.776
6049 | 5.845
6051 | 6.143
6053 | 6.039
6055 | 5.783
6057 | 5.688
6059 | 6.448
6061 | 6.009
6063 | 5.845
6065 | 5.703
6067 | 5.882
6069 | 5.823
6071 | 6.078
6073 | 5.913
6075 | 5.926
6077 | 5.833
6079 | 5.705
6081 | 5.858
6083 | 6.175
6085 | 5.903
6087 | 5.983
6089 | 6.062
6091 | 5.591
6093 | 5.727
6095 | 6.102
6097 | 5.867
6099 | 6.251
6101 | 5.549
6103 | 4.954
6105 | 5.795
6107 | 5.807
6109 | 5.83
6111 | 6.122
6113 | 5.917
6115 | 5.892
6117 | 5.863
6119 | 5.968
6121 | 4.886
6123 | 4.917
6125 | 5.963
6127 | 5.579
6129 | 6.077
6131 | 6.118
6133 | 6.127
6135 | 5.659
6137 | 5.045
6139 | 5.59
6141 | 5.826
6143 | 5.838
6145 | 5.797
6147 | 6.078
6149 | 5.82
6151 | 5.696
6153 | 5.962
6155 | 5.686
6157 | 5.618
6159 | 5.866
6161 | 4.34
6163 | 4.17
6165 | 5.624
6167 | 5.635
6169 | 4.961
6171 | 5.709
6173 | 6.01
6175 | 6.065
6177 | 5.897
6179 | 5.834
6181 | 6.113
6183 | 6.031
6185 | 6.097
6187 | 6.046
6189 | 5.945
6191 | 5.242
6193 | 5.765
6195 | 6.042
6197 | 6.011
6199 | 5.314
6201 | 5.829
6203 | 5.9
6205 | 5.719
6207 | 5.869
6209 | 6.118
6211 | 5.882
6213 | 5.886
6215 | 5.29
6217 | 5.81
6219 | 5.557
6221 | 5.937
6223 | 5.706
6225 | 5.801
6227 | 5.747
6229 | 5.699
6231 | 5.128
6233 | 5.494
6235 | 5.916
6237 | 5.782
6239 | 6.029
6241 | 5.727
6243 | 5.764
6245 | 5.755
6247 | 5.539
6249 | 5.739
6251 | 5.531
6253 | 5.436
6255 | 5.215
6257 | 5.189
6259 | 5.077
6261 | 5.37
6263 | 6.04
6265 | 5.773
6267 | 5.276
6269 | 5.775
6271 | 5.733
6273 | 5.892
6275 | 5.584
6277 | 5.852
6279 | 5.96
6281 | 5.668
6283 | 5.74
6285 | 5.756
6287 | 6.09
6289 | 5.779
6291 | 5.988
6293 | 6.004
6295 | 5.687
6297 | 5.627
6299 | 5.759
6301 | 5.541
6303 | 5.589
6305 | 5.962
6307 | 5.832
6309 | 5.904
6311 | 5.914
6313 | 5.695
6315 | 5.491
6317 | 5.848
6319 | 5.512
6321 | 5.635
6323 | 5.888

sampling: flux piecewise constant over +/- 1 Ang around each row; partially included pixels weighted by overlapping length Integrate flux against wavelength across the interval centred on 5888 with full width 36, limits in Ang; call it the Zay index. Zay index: 182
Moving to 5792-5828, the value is 215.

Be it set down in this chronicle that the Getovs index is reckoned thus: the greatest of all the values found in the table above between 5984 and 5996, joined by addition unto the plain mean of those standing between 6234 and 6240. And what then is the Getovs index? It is 12.1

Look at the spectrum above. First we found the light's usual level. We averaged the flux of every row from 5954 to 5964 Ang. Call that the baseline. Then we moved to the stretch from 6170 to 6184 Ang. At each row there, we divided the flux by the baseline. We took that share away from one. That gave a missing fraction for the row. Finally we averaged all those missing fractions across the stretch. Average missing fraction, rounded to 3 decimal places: -0.010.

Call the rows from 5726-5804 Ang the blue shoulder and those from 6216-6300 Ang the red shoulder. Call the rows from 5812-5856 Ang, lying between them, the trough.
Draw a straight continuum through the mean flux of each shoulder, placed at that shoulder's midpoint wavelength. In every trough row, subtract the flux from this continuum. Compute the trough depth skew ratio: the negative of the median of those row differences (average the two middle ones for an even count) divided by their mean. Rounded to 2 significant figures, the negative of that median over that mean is -1.1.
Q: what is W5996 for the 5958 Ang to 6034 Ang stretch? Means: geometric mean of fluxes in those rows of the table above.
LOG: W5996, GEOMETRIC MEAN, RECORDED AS 5.88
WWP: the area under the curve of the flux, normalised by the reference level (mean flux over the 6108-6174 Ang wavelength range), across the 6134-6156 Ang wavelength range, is 22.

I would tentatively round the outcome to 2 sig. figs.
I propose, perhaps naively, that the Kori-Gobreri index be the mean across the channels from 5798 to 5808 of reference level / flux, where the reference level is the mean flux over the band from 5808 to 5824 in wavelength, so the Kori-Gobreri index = 0.99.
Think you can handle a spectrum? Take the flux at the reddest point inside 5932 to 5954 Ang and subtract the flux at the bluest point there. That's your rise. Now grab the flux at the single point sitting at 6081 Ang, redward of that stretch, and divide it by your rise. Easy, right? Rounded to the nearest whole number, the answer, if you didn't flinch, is -50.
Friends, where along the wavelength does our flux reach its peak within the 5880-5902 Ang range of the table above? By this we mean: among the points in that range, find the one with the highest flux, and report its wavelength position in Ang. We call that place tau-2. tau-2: 5881 Ang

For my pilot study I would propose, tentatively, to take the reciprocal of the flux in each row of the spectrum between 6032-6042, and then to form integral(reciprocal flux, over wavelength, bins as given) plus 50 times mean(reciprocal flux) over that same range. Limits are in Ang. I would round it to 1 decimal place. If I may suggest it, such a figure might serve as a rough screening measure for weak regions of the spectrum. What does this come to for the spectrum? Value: 10.0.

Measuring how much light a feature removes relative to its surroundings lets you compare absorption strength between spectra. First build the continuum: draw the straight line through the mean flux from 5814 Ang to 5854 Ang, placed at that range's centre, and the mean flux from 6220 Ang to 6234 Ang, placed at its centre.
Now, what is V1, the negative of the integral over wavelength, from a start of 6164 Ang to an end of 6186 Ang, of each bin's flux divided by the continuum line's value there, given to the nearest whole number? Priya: -22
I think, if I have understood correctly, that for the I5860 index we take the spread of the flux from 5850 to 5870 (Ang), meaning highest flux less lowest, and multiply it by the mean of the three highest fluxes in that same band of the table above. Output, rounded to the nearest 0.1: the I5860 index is 4.3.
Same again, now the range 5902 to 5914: 2.7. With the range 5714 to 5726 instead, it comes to 2.5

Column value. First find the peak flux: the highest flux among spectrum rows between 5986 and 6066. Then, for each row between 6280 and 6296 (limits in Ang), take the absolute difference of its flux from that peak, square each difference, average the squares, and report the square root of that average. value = 0.63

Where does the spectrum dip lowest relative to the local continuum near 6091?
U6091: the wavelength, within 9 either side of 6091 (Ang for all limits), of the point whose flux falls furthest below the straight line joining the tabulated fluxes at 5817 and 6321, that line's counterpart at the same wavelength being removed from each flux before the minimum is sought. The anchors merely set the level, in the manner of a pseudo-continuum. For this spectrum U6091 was 6091 Ang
